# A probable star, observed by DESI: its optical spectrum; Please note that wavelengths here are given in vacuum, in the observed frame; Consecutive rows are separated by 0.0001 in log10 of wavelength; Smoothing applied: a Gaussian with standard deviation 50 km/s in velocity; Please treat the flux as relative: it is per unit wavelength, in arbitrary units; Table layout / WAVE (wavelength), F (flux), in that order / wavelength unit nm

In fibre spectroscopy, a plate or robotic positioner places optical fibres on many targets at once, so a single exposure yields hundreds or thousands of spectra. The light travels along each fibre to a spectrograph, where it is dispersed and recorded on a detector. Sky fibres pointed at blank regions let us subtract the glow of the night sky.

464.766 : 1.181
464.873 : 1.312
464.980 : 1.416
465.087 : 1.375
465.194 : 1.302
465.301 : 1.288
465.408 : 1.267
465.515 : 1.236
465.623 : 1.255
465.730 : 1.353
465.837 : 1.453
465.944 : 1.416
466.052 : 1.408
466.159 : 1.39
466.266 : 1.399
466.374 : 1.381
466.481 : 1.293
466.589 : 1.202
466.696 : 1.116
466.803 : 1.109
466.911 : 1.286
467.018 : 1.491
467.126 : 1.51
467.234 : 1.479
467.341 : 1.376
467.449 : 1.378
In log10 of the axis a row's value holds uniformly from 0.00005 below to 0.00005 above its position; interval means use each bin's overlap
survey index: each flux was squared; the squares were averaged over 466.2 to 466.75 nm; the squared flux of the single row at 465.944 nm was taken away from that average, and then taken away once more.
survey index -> -2.4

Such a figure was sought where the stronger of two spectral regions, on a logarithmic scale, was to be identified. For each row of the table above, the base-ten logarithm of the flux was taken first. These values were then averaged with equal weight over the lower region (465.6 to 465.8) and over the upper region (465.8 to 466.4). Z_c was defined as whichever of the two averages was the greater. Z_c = 0.148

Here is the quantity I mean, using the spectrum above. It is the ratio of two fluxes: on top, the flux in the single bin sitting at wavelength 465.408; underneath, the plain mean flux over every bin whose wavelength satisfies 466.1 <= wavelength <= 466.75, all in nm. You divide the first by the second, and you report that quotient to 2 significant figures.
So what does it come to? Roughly 0.98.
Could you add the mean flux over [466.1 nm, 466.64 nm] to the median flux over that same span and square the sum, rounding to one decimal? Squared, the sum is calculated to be 7.4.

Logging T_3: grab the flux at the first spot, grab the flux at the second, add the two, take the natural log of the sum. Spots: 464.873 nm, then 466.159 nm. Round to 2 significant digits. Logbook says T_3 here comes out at 0.99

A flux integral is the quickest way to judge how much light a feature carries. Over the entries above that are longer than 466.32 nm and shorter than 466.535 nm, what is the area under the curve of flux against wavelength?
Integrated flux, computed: 0.287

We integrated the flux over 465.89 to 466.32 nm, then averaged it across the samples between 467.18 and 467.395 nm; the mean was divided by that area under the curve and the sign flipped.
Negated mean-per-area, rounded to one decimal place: -2.4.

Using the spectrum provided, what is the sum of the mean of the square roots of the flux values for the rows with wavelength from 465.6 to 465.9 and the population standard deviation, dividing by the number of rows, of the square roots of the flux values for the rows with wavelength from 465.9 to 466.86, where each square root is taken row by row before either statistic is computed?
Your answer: 1.22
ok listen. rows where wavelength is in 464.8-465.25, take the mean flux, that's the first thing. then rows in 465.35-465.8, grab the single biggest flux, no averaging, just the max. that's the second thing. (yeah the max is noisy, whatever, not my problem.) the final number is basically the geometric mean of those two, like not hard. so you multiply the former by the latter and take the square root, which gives 1.35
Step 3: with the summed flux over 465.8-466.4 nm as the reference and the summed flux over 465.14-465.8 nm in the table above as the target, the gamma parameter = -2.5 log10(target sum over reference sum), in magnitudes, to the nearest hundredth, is 0.10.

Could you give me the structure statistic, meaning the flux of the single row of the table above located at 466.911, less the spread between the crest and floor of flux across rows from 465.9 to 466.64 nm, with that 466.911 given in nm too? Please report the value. 1.07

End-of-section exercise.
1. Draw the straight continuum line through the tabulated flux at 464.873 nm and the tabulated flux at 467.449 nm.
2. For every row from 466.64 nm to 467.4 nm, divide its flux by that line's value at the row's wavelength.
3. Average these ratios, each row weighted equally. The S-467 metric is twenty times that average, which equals 19.6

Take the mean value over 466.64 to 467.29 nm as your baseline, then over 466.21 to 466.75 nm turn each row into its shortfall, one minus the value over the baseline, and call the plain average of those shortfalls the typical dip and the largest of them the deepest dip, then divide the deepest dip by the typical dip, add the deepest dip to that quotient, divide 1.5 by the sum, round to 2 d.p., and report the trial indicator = 0.36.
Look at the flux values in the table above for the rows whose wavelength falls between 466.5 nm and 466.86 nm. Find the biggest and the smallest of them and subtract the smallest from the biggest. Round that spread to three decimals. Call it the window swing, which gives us 0.093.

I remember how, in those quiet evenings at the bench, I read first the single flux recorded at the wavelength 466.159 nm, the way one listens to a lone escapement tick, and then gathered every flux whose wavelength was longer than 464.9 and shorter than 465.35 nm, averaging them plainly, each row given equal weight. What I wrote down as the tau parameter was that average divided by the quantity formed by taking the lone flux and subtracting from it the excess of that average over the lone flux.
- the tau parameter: 0.94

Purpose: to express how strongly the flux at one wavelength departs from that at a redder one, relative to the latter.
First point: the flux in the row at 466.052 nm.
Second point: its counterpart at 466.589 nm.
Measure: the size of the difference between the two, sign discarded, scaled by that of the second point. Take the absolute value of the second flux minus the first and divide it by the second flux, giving 0.17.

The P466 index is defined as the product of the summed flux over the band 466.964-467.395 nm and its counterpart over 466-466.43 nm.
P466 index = 32.7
